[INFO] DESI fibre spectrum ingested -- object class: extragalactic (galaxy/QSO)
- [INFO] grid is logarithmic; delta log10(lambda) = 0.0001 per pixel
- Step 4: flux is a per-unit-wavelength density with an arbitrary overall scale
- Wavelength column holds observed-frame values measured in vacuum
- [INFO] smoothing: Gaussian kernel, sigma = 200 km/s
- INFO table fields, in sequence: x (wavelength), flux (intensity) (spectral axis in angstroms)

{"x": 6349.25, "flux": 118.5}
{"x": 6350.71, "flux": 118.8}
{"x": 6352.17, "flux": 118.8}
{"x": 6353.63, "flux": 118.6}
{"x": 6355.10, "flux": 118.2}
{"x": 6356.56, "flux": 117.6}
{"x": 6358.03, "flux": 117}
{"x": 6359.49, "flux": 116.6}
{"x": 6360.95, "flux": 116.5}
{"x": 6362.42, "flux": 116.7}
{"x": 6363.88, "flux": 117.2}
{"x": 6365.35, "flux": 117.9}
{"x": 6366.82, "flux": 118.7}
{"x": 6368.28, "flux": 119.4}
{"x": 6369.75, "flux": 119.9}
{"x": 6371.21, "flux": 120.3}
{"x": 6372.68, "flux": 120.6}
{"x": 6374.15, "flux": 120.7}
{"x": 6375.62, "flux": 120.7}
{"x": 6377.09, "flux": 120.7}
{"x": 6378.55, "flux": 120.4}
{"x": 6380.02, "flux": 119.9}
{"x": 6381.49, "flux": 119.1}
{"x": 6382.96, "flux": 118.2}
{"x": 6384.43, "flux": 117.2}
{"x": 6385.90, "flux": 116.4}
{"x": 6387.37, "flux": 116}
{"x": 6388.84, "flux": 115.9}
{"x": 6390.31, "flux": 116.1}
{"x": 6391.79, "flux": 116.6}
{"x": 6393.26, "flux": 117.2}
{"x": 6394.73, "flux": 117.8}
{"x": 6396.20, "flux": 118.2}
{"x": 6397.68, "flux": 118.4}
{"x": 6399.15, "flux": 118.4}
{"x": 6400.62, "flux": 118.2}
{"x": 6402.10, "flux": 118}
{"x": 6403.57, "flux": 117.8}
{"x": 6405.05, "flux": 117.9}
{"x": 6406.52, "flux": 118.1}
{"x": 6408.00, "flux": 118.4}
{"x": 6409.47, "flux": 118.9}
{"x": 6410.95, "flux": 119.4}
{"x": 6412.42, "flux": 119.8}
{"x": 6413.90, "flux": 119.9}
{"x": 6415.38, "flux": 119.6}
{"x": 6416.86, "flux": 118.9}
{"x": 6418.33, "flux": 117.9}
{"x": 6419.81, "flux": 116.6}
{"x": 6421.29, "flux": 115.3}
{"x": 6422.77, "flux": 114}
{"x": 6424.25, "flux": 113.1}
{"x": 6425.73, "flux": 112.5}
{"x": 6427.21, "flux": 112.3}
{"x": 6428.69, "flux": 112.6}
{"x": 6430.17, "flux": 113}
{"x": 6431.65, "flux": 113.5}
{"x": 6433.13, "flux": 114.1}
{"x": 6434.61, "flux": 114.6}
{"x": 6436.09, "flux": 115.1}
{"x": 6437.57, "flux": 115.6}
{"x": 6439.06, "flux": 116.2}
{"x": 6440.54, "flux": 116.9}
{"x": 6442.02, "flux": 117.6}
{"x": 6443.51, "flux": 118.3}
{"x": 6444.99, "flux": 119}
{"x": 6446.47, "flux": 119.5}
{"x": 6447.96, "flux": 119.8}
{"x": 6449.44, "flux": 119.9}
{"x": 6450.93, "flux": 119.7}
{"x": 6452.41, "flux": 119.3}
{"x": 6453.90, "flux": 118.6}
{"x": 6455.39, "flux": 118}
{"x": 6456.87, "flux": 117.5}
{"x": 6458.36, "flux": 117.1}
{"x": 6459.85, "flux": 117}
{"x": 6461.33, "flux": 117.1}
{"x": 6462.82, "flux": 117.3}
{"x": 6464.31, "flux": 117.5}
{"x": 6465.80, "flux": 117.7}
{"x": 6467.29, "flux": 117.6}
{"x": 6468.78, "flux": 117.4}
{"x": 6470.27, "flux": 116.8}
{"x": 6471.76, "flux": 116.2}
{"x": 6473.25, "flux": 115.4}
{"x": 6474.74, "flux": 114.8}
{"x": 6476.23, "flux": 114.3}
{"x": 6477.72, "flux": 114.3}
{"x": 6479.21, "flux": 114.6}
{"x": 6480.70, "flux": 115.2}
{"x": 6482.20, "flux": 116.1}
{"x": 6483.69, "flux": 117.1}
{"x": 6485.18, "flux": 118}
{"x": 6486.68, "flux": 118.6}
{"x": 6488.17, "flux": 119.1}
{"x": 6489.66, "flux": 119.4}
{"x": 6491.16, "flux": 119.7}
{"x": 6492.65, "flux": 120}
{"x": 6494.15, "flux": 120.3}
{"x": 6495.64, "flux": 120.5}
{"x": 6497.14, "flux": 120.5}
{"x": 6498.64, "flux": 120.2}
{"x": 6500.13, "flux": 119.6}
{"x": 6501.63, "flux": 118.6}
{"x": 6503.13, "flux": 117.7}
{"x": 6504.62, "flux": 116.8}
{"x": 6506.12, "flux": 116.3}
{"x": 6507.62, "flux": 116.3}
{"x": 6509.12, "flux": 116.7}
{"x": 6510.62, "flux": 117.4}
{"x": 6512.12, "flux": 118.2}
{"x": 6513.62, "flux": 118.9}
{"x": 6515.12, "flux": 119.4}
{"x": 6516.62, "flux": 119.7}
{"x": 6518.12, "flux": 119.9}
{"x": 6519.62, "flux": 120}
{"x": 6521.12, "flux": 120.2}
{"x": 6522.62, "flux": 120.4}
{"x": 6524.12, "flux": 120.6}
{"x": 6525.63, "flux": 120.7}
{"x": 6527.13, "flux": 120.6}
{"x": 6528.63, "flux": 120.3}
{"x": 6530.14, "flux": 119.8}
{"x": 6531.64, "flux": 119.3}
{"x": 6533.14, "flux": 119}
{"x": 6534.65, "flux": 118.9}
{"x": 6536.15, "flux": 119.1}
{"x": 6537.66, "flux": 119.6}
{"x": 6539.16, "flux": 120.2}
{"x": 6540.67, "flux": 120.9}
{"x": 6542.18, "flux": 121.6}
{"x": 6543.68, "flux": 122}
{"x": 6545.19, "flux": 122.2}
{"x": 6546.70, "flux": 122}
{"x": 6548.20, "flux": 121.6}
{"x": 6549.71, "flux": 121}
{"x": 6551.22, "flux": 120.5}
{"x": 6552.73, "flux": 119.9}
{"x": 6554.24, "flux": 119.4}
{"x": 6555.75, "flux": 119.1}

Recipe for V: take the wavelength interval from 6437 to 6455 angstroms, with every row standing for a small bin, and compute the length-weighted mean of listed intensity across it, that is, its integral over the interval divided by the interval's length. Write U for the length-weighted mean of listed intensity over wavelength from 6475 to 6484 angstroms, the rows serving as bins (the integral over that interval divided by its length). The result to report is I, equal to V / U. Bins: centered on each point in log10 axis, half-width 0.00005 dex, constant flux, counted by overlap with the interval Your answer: 1.03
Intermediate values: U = 115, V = 118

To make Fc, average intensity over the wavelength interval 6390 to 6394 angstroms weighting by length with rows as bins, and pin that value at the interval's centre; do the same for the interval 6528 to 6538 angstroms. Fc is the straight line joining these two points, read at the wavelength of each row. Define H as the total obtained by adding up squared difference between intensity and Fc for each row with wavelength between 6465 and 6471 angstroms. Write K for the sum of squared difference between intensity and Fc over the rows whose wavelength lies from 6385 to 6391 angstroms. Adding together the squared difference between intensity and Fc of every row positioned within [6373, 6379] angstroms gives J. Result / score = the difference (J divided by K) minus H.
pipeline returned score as 94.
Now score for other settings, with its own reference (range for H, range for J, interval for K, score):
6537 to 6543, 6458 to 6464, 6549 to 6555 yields -6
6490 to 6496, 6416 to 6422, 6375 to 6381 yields -10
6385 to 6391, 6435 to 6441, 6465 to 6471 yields 4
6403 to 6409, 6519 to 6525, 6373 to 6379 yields -6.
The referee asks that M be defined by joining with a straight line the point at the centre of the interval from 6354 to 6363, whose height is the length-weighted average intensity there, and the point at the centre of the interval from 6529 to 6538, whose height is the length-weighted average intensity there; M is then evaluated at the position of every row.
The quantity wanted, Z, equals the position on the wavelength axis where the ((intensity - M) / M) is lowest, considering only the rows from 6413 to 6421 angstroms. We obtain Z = 6419.81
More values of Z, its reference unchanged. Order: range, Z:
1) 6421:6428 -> 6427.21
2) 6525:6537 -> 6534.65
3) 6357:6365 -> 6360.95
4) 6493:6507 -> 6506.12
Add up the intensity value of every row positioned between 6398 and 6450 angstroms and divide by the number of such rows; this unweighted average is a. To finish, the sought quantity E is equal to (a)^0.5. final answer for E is 10.8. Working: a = 117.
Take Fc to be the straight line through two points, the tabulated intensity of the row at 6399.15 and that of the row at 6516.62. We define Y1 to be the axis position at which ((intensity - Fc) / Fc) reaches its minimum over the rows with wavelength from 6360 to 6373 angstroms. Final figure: 6360.95 angstroms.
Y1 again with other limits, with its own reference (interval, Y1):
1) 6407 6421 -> 6419.81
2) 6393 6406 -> 6393.26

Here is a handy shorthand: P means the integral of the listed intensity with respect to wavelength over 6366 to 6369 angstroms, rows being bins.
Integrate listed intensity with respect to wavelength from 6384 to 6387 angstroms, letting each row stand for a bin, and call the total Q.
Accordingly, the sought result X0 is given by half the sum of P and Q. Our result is 354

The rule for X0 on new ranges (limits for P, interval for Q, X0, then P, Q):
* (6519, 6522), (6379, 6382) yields 360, 360.7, 358.6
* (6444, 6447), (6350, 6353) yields 358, 358.4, 357.0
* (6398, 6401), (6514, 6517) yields 357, 355.8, 358.4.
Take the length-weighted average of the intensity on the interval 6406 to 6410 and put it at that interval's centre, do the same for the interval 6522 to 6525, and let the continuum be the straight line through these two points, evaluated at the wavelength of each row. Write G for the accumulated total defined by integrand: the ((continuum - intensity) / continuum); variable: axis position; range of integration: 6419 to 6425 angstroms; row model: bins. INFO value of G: 0.198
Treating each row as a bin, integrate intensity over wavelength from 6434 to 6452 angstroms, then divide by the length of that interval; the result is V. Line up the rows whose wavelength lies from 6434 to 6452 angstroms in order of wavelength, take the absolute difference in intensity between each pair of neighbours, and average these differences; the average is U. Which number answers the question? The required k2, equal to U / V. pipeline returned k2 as 0.0042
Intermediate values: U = 0.50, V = 117.8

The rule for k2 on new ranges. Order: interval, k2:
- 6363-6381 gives 0.0033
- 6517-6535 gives 0.0020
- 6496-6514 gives 0.0052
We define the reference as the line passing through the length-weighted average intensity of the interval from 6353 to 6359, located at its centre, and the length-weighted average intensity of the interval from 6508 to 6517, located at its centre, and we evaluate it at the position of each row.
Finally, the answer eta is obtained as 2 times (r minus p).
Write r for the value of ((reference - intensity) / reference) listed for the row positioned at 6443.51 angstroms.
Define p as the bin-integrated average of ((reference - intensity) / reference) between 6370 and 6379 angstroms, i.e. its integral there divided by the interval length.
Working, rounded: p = -0.024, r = -0.003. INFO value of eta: 0.042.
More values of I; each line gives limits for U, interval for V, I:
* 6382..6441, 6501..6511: 1.00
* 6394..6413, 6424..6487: 0.98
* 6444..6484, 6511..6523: 1.02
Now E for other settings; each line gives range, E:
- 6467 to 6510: 10.8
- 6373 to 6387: 10.9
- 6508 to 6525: 10.9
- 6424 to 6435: 10.6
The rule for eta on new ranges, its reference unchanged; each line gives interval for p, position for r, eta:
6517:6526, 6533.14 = 0.022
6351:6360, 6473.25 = 0.049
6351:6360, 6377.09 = -0.047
